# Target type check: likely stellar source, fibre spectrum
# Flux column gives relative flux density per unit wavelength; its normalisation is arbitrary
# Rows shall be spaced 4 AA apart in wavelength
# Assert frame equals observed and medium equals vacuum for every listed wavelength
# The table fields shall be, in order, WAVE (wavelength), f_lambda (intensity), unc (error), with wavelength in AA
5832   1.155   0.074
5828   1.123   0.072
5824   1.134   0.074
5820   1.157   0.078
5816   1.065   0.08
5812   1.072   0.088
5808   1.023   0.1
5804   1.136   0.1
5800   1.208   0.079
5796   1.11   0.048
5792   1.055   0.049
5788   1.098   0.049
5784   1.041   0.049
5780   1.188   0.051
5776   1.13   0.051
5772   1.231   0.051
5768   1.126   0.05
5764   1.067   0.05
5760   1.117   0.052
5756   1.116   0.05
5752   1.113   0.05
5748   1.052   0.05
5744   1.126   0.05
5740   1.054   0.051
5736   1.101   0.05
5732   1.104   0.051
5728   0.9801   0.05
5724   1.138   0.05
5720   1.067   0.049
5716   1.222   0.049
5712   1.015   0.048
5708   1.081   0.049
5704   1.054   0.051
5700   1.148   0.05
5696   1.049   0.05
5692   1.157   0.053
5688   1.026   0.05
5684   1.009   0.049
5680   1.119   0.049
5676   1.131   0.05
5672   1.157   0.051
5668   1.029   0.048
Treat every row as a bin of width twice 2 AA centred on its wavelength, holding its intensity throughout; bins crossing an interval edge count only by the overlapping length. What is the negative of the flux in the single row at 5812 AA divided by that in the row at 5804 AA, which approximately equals -0.94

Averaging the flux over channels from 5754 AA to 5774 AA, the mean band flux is 1.13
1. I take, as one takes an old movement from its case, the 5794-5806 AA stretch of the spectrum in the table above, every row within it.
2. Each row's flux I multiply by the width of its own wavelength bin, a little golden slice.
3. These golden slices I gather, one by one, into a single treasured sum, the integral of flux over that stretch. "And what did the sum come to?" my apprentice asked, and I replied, 13.8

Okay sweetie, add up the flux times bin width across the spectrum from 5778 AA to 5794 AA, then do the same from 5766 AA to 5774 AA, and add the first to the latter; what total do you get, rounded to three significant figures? 27.0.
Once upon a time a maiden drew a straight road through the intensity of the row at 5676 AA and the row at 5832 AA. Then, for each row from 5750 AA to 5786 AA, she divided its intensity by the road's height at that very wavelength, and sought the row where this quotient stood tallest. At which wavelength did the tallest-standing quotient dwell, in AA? 5772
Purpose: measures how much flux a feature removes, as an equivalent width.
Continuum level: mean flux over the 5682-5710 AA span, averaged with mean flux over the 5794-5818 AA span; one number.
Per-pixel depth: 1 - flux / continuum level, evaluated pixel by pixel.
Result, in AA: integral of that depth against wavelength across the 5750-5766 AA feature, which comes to -0.22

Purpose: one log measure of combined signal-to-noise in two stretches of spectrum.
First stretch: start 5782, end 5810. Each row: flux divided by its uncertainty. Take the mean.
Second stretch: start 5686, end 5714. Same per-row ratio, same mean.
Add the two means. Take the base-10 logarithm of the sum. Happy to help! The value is 1.59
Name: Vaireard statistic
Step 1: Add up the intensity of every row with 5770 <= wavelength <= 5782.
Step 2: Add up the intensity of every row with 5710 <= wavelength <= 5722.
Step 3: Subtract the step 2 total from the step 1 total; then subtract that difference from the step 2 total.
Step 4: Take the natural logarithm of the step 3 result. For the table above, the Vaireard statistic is 1.12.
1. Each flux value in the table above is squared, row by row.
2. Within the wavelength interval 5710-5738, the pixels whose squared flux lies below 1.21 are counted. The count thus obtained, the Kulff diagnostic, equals 3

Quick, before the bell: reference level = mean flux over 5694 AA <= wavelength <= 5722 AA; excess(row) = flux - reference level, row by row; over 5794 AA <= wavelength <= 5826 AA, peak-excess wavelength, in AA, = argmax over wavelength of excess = 5800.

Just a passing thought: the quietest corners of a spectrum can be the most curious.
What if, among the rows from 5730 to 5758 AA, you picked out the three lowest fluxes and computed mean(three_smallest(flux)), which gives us 1.07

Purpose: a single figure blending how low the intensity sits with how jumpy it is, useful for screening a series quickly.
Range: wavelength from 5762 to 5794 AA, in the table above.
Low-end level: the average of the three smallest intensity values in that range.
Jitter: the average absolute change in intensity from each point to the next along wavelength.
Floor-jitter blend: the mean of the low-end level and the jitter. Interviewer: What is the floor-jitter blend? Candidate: 0.568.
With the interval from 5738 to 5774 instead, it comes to 0.555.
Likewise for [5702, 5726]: 0.575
